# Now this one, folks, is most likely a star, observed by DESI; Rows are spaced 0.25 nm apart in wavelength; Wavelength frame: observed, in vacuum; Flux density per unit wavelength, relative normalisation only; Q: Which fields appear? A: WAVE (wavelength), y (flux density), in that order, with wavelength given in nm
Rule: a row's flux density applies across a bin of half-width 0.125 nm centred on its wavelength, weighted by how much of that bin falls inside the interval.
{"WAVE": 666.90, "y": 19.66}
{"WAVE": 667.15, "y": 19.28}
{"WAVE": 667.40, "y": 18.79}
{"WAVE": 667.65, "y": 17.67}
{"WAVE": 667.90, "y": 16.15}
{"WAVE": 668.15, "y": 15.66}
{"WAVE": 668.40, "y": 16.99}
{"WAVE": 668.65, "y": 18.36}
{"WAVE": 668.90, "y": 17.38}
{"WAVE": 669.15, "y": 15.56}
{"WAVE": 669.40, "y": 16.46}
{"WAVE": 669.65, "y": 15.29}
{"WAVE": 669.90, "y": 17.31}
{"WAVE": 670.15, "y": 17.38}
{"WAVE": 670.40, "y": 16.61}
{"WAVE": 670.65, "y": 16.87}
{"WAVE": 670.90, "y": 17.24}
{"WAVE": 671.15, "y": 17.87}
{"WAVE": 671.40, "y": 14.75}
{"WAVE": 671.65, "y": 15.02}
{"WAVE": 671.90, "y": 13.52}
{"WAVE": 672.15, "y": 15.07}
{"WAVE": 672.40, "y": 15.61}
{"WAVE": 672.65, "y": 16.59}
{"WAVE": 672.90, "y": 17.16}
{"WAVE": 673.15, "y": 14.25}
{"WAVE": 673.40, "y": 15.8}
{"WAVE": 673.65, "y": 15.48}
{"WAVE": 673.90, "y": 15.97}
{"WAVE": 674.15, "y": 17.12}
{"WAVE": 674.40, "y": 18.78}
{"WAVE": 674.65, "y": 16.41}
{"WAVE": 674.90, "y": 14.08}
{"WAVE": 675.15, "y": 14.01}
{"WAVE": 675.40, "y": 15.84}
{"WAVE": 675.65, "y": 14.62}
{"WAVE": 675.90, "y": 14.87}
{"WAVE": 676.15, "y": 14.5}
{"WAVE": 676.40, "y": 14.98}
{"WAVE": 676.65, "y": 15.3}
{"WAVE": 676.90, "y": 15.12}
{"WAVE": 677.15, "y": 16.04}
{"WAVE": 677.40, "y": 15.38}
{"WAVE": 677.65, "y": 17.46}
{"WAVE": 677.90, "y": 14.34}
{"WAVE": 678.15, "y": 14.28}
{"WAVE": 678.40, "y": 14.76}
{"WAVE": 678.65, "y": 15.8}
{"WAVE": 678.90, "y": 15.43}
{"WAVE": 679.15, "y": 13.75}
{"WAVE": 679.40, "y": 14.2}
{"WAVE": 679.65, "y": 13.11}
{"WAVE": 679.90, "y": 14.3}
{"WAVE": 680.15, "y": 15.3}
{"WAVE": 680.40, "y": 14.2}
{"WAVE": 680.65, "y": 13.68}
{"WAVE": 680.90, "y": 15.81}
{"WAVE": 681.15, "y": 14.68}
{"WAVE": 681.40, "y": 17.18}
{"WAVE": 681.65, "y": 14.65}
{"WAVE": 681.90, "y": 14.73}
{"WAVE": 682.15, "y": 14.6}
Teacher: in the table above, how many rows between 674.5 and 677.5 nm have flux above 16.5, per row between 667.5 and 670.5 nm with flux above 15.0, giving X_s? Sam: 0.000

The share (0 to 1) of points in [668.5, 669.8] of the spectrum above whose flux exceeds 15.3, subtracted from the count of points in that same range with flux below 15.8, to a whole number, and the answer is 1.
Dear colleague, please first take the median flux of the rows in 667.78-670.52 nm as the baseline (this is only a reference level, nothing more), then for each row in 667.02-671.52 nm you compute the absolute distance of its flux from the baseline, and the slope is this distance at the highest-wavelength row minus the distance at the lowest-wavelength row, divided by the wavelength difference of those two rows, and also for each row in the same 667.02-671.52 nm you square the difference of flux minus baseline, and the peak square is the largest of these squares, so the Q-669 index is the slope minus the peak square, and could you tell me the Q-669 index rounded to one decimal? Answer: -7.3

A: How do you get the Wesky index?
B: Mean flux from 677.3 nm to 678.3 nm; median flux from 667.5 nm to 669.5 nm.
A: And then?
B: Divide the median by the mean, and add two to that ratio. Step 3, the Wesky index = 3.09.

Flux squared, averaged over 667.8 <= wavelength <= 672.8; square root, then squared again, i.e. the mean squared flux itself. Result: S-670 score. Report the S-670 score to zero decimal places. 267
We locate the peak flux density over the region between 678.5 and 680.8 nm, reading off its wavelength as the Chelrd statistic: 678.65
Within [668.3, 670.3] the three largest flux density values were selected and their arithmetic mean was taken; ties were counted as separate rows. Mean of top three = 17.7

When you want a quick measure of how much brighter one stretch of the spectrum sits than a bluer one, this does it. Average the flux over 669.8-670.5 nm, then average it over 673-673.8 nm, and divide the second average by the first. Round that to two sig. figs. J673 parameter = 0.89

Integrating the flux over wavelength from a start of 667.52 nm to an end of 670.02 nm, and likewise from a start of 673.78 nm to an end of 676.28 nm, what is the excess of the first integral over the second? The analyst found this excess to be 2.7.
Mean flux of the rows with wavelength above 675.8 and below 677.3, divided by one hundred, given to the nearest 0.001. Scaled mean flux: 0.151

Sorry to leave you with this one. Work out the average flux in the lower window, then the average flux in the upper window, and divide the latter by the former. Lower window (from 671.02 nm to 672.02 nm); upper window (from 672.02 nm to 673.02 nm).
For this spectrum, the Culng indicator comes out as 1.05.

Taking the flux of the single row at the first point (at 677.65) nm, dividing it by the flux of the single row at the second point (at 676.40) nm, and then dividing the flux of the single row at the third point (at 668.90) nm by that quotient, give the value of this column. 14.9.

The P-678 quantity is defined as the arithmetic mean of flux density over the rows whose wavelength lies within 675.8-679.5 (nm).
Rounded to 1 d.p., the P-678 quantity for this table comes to 15.1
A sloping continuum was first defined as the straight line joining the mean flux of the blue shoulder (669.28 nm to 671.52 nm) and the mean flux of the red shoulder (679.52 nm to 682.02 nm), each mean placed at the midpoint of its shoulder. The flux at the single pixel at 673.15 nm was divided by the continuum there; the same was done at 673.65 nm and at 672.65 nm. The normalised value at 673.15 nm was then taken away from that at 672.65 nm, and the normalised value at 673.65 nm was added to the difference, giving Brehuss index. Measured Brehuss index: 1.10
